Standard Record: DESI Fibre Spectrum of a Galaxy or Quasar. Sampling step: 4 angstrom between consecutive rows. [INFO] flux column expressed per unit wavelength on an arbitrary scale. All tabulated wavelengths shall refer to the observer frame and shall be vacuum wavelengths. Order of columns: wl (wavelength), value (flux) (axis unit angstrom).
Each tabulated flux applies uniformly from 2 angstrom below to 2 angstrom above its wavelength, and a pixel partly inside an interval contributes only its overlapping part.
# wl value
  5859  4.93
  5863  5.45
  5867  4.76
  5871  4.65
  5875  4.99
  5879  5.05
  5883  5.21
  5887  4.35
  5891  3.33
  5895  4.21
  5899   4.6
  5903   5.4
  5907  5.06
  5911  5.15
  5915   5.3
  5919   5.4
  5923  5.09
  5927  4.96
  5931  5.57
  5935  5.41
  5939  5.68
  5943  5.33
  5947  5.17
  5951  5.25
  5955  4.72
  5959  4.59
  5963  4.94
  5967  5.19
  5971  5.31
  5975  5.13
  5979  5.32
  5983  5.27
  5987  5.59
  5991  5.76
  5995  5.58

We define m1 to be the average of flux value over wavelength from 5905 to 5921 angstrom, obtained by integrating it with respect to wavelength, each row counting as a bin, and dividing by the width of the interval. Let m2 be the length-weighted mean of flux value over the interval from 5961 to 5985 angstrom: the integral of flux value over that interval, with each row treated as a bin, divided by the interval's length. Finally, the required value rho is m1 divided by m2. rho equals 1.01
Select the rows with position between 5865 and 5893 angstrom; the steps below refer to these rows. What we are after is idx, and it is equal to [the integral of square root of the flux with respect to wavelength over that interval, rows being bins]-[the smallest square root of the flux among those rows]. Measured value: 58.2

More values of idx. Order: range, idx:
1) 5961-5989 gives 61.9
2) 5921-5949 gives 62.3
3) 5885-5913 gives 58.0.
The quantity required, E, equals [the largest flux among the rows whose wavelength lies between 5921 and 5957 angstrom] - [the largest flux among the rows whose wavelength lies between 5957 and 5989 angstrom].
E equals 0.09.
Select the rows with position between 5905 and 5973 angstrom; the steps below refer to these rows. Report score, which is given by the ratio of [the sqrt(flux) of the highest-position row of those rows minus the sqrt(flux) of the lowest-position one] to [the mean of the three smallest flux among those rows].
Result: 0.012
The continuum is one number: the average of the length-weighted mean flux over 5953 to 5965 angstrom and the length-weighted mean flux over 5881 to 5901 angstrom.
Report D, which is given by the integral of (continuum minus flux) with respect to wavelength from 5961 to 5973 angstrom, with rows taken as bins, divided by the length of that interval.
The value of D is -0.60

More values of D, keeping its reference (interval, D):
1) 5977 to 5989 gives -0.85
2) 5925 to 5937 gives -0.77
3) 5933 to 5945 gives -0.93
